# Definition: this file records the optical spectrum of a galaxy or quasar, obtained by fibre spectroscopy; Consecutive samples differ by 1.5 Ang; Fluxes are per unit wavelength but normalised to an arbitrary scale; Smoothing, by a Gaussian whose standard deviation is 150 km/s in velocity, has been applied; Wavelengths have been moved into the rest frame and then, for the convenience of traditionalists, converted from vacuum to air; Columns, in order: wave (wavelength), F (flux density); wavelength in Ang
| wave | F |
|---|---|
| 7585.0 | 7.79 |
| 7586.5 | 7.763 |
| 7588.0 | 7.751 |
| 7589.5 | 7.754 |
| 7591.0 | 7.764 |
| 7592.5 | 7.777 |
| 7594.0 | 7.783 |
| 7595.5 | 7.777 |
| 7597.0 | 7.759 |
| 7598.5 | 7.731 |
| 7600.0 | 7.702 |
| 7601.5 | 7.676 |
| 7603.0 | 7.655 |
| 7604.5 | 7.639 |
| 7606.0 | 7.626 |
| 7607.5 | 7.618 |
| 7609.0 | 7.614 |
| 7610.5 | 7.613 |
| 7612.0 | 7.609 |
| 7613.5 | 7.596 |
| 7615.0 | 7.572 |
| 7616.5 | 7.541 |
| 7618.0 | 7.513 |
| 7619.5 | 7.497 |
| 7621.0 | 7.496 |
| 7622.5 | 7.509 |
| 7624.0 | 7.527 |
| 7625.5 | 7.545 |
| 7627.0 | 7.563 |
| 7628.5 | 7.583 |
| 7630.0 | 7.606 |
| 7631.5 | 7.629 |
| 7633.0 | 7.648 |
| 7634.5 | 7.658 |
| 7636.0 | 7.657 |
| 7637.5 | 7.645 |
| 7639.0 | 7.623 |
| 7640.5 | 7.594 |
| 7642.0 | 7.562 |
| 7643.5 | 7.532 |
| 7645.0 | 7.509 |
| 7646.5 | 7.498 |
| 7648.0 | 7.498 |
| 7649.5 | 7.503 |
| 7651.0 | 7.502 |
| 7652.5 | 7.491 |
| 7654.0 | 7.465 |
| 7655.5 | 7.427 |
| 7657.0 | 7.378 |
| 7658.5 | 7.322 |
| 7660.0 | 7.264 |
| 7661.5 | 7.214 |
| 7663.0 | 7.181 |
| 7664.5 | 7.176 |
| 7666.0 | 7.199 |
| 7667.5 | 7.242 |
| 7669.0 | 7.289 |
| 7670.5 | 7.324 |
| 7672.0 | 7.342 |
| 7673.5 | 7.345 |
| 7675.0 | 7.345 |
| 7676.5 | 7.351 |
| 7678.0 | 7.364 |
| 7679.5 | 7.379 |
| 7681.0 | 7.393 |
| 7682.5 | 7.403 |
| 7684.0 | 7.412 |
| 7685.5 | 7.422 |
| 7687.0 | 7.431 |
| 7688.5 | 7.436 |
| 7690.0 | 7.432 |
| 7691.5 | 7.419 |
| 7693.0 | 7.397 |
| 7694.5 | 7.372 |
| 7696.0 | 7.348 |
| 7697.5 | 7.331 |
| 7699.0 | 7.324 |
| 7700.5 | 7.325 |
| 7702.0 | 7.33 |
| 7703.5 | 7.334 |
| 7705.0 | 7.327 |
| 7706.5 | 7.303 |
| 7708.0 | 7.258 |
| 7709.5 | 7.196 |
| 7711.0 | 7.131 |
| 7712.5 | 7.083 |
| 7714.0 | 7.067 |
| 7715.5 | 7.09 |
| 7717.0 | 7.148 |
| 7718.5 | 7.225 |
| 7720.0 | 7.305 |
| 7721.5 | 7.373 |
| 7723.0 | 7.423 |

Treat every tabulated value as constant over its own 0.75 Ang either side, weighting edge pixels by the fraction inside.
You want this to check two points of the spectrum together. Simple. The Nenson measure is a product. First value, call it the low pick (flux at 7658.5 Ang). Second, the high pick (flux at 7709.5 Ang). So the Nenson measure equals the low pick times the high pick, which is 52.7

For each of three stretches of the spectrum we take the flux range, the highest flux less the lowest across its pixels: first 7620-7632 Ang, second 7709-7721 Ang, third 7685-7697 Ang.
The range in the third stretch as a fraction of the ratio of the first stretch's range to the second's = 0.16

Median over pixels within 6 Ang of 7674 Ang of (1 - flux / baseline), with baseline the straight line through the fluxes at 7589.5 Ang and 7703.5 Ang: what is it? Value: 0.013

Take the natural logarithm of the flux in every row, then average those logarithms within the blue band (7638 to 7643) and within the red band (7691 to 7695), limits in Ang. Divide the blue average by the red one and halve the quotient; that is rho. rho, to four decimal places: 0.5066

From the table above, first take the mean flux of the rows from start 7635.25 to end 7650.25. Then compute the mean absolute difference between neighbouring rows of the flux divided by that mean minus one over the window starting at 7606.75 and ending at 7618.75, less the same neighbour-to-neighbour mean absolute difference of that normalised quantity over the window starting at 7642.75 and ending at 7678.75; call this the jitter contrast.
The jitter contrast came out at -0.0012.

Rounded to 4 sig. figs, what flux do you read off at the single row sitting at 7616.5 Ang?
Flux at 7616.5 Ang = 7.541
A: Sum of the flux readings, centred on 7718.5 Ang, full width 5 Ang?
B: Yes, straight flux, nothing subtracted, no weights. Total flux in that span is 22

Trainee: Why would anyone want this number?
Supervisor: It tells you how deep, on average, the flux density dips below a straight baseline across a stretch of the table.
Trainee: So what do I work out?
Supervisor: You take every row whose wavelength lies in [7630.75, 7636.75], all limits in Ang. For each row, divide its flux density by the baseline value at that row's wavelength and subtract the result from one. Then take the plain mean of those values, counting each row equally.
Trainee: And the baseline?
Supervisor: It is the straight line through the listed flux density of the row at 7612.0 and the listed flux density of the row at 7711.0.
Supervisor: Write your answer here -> -0.019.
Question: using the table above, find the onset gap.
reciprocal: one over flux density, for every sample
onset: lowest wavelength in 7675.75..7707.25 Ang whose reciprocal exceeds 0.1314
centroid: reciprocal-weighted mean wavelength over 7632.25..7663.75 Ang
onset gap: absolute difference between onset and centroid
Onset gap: 28.3 Ang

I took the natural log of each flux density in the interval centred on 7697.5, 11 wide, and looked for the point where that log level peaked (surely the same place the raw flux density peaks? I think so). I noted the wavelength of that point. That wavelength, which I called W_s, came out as 7693.0 Ang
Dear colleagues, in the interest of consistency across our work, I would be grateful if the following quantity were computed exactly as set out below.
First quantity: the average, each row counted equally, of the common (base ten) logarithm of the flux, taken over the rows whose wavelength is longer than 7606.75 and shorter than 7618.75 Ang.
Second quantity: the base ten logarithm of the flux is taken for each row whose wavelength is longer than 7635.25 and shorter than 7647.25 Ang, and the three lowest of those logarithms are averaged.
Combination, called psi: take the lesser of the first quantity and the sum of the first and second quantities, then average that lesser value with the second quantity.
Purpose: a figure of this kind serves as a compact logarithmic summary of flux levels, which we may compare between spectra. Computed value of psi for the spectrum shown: 0.878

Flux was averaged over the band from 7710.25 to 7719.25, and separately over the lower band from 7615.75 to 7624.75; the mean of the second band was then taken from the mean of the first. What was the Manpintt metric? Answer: -0.4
